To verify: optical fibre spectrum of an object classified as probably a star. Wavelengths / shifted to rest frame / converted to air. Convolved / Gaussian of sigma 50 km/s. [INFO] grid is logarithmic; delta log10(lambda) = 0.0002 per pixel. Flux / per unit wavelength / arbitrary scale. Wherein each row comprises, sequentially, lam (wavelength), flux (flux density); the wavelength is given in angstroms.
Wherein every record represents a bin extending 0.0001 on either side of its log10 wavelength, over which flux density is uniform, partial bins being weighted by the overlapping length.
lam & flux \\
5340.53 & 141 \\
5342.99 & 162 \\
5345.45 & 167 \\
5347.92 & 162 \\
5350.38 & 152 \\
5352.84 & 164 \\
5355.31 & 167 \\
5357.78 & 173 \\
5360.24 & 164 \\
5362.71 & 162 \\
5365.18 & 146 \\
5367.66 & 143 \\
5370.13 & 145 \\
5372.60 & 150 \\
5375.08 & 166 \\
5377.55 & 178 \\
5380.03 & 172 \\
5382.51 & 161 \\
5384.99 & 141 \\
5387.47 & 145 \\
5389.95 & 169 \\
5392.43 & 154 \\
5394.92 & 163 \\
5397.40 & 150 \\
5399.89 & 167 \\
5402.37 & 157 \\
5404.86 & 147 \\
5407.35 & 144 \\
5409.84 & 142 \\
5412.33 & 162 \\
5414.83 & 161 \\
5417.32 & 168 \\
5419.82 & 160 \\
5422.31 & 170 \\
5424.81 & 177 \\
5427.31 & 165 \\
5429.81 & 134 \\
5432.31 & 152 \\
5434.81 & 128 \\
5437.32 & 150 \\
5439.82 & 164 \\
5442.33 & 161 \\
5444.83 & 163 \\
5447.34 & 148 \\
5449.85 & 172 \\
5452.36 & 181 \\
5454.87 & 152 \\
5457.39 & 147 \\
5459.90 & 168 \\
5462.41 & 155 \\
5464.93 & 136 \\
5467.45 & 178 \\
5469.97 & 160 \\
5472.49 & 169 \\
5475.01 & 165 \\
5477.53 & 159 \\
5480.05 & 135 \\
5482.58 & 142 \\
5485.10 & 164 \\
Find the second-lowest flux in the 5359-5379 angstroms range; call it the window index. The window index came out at 145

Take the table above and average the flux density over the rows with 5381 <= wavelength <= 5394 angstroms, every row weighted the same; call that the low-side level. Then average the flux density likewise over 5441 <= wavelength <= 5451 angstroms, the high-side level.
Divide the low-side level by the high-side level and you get 0.96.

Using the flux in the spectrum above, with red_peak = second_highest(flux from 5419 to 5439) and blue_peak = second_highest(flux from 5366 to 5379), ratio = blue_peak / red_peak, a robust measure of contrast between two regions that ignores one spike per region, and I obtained 0.98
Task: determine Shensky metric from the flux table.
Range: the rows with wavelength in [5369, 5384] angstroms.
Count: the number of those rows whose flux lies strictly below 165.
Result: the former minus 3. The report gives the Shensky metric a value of 0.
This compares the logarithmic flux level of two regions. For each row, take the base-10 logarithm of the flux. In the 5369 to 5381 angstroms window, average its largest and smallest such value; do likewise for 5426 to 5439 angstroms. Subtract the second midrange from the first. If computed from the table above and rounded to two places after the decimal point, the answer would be 0.04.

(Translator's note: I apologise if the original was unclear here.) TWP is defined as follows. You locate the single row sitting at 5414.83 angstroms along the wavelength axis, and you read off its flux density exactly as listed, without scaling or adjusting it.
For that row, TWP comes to 161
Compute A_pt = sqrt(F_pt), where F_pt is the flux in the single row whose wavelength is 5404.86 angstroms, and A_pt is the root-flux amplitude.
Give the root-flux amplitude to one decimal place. 12.1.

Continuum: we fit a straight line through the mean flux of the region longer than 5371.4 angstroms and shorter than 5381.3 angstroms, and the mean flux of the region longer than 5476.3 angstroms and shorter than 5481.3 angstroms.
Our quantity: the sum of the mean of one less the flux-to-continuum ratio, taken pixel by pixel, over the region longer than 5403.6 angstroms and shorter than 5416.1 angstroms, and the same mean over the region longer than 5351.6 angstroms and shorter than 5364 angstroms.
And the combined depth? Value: 0.08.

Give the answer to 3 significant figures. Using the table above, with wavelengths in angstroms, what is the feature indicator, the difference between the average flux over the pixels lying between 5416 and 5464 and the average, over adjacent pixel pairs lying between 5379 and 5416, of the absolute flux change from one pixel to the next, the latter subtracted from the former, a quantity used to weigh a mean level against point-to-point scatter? 147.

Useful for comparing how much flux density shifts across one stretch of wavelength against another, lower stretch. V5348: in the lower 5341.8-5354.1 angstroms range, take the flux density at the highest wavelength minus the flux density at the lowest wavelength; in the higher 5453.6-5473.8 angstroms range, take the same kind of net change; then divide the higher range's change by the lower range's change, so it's 8.5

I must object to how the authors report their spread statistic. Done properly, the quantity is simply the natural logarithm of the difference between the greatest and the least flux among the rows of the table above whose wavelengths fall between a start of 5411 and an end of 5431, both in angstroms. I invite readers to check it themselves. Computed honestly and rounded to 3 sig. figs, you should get 3.76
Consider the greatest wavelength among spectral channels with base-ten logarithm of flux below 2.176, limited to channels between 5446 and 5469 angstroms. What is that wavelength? 5464.93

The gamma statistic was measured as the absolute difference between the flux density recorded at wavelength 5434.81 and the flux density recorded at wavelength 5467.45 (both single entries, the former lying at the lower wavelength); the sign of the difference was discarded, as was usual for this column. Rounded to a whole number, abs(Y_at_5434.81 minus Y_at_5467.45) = 50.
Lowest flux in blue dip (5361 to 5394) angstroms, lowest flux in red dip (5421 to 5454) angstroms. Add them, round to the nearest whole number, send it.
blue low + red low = 269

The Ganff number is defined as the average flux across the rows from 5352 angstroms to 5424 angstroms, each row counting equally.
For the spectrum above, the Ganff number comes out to 158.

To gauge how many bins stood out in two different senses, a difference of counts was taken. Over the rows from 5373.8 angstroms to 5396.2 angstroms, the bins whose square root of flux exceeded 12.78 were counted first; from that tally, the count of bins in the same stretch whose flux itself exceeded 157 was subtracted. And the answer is -2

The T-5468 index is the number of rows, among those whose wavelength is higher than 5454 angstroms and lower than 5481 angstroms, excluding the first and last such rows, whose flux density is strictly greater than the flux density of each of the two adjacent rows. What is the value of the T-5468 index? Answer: 3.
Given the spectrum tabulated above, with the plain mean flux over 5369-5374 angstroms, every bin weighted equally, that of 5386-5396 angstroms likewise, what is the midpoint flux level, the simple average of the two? 153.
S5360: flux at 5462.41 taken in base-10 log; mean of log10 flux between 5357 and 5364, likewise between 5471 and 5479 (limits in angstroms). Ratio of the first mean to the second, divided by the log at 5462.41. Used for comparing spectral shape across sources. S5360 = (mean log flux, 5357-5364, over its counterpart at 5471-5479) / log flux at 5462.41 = 0.458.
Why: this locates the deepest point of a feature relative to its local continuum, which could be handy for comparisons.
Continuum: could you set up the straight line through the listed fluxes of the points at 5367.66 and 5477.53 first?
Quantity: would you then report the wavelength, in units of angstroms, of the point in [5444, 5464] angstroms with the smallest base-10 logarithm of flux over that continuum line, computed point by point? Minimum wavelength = 5457.39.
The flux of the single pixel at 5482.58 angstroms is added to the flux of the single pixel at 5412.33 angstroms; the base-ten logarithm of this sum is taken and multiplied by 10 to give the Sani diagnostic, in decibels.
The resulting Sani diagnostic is 24.8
